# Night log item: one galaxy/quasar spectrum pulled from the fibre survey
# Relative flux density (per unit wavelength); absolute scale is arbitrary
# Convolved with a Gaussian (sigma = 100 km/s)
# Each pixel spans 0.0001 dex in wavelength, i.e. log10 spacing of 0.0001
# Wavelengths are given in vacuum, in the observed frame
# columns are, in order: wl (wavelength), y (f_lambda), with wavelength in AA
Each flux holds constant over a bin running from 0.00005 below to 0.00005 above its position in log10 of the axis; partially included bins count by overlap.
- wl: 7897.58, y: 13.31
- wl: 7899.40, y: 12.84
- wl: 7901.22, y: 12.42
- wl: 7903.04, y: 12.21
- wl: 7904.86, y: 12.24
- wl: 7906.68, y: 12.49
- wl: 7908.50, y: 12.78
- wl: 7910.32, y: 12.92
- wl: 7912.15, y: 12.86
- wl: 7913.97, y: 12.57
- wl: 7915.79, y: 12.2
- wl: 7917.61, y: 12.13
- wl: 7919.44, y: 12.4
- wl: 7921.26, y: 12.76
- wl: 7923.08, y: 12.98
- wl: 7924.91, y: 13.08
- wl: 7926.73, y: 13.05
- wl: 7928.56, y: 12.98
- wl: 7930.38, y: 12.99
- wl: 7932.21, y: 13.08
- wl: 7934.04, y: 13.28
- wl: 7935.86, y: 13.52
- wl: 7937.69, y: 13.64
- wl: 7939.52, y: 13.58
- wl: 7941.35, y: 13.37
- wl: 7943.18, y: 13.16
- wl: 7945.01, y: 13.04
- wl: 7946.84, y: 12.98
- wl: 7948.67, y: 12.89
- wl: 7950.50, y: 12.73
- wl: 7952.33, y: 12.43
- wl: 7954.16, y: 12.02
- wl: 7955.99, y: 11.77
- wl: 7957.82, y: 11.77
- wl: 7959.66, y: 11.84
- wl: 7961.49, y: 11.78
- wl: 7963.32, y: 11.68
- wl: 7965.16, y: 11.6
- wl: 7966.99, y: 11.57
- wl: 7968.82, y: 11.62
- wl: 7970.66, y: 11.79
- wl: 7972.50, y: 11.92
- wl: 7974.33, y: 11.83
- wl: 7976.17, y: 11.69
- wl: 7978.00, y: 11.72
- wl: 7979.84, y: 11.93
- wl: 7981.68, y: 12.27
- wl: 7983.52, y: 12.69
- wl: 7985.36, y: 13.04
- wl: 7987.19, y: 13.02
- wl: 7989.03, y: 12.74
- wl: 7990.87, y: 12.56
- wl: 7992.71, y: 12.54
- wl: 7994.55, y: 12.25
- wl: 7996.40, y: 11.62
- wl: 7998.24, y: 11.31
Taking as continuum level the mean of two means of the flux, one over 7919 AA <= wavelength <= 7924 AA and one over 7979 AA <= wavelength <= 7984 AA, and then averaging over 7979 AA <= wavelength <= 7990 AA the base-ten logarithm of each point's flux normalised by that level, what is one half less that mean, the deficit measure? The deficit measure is 0.496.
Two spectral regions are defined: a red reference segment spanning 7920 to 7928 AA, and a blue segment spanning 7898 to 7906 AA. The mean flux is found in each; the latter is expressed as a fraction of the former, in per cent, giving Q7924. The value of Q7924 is 96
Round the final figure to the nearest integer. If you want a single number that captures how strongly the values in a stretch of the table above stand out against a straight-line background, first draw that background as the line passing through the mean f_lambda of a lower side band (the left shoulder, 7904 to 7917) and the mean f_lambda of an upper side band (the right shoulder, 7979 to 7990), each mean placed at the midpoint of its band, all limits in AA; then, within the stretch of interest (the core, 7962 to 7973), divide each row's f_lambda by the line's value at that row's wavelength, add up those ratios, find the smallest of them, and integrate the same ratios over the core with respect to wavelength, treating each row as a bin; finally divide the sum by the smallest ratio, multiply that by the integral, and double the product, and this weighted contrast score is 124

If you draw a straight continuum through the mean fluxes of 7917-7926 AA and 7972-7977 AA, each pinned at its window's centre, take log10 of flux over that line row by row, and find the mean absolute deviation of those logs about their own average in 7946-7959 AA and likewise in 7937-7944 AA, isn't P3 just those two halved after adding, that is 0.009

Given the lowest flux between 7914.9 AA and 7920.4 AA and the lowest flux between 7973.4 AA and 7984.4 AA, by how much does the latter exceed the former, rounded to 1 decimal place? -0.4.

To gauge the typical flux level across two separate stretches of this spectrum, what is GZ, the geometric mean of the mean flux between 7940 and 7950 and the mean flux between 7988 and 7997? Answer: 12.7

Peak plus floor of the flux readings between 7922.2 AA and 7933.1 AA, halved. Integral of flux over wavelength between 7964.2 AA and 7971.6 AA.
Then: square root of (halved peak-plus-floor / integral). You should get 0.39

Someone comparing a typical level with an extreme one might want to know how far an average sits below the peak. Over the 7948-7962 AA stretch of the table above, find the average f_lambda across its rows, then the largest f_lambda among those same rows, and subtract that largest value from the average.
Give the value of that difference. -0.74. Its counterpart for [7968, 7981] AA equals -0.14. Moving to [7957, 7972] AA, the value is -0.13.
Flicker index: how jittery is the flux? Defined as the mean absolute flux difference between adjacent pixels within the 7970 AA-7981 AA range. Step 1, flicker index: 0.120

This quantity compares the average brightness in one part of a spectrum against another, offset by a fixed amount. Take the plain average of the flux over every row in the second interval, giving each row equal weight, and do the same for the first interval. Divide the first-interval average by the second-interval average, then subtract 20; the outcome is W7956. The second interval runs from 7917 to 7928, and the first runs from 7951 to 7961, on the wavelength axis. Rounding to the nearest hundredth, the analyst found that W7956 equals -19.06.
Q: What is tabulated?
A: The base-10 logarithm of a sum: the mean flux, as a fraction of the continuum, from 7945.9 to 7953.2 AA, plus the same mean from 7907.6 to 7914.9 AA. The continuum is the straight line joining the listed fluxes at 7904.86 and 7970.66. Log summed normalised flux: 0.326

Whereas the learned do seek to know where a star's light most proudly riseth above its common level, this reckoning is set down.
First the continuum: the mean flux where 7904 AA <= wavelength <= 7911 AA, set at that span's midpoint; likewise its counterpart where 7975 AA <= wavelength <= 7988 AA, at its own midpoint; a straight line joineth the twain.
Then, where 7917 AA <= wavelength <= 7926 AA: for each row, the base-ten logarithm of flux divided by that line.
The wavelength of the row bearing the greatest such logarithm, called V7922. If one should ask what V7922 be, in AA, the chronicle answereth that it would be 7924.91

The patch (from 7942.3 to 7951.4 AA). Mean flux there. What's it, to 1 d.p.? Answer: 13.0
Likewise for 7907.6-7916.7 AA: 12.7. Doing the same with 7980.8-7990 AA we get 12.8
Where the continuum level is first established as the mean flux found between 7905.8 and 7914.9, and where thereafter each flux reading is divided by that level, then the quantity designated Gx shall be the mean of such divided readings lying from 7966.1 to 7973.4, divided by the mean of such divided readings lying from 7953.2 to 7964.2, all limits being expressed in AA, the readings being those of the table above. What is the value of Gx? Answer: 0.99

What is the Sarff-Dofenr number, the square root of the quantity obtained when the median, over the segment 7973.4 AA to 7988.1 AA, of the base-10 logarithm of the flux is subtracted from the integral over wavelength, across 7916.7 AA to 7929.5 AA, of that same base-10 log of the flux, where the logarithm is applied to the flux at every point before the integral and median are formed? 3.6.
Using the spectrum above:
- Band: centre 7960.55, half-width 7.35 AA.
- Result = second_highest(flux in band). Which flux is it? 11.84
